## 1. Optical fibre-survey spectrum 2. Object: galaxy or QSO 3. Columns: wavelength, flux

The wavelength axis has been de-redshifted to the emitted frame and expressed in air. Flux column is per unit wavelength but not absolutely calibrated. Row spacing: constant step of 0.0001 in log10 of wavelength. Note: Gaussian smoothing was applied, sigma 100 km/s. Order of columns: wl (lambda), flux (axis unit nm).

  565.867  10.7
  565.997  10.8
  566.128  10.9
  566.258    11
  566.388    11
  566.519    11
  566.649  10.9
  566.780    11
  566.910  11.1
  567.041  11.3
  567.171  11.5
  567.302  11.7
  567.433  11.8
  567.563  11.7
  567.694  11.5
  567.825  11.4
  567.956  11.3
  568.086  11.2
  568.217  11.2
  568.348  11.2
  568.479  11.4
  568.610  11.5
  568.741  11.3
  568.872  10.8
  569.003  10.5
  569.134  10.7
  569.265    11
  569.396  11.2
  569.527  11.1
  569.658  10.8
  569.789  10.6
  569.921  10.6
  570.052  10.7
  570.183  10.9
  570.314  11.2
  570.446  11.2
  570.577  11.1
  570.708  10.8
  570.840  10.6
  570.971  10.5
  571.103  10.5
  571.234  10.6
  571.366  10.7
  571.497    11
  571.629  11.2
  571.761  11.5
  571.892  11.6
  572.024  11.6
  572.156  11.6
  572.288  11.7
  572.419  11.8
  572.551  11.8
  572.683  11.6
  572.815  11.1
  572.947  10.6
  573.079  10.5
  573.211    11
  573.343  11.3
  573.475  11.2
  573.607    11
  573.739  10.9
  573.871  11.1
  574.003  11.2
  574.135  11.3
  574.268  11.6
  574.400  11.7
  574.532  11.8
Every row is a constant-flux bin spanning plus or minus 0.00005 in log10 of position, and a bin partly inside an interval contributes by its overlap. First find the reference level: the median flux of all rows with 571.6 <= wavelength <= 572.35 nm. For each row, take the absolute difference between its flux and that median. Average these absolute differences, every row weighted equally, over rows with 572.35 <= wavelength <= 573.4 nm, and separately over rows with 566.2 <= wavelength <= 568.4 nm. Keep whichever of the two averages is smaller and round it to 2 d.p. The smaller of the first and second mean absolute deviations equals 0.36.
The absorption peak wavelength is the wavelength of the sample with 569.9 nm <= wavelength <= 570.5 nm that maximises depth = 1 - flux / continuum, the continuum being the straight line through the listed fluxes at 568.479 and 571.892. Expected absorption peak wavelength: 569.921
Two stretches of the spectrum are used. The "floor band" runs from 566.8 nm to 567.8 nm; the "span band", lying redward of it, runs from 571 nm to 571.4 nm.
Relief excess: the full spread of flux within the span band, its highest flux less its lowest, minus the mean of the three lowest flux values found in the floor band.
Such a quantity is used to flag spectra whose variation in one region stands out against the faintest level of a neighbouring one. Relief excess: -11.1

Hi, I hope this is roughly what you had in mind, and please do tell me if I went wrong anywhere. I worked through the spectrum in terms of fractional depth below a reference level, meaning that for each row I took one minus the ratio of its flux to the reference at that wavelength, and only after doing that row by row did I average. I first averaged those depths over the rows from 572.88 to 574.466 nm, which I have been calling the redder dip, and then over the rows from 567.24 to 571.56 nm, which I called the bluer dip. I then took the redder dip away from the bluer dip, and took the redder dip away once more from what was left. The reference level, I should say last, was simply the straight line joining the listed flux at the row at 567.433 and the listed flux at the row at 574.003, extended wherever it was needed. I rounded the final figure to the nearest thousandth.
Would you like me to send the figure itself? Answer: 0.030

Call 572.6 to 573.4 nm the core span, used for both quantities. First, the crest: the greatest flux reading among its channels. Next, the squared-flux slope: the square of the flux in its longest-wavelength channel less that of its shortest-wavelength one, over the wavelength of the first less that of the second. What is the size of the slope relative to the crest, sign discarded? 0.9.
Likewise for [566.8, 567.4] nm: 3.0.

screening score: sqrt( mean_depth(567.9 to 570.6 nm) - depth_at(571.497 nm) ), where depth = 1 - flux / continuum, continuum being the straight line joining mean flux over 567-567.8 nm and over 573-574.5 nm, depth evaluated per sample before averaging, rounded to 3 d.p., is 0.102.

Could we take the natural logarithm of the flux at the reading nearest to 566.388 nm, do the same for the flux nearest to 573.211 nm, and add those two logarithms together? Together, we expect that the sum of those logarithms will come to 4.80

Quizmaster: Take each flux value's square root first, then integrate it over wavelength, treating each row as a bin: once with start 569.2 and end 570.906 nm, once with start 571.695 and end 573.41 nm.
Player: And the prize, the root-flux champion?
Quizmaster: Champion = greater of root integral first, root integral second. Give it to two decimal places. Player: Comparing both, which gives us 5.78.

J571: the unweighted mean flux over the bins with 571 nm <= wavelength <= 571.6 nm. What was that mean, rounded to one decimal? 10.7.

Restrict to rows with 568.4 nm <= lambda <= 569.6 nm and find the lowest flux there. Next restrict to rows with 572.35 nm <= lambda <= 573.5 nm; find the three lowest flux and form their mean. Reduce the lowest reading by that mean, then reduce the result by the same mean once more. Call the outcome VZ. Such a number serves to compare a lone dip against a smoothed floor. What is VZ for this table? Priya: -10.9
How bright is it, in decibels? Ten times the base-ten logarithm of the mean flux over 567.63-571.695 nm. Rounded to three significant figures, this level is 10.4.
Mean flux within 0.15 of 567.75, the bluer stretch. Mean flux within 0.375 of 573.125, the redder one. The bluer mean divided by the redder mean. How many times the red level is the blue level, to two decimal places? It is 1.05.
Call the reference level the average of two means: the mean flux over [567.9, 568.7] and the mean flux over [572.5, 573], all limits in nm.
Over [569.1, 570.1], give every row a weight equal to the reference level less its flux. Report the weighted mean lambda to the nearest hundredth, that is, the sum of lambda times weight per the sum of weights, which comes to 569.67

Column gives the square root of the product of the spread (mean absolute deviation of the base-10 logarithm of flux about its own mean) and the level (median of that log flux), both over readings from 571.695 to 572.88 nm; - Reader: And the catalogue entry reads 0.072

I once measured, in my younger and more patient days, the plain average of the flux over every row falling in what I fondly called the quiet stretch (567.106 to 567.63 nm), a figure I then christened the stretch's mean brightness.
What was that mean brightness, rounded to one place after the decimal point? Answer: 11.7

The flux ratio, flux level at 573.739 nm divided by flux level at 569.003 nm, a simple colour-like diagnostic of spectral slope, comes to 1.04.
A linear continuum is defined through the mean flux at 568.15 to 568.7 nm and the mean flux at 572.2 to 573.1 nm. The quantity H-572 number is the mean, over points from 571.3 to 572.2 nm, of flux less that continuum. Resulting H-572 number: 0.0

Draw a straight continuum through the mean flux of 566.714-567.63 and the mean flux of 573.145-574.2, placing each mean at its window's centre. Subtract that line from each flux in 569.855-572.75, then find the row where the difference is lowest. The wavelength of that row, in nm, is 570.971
